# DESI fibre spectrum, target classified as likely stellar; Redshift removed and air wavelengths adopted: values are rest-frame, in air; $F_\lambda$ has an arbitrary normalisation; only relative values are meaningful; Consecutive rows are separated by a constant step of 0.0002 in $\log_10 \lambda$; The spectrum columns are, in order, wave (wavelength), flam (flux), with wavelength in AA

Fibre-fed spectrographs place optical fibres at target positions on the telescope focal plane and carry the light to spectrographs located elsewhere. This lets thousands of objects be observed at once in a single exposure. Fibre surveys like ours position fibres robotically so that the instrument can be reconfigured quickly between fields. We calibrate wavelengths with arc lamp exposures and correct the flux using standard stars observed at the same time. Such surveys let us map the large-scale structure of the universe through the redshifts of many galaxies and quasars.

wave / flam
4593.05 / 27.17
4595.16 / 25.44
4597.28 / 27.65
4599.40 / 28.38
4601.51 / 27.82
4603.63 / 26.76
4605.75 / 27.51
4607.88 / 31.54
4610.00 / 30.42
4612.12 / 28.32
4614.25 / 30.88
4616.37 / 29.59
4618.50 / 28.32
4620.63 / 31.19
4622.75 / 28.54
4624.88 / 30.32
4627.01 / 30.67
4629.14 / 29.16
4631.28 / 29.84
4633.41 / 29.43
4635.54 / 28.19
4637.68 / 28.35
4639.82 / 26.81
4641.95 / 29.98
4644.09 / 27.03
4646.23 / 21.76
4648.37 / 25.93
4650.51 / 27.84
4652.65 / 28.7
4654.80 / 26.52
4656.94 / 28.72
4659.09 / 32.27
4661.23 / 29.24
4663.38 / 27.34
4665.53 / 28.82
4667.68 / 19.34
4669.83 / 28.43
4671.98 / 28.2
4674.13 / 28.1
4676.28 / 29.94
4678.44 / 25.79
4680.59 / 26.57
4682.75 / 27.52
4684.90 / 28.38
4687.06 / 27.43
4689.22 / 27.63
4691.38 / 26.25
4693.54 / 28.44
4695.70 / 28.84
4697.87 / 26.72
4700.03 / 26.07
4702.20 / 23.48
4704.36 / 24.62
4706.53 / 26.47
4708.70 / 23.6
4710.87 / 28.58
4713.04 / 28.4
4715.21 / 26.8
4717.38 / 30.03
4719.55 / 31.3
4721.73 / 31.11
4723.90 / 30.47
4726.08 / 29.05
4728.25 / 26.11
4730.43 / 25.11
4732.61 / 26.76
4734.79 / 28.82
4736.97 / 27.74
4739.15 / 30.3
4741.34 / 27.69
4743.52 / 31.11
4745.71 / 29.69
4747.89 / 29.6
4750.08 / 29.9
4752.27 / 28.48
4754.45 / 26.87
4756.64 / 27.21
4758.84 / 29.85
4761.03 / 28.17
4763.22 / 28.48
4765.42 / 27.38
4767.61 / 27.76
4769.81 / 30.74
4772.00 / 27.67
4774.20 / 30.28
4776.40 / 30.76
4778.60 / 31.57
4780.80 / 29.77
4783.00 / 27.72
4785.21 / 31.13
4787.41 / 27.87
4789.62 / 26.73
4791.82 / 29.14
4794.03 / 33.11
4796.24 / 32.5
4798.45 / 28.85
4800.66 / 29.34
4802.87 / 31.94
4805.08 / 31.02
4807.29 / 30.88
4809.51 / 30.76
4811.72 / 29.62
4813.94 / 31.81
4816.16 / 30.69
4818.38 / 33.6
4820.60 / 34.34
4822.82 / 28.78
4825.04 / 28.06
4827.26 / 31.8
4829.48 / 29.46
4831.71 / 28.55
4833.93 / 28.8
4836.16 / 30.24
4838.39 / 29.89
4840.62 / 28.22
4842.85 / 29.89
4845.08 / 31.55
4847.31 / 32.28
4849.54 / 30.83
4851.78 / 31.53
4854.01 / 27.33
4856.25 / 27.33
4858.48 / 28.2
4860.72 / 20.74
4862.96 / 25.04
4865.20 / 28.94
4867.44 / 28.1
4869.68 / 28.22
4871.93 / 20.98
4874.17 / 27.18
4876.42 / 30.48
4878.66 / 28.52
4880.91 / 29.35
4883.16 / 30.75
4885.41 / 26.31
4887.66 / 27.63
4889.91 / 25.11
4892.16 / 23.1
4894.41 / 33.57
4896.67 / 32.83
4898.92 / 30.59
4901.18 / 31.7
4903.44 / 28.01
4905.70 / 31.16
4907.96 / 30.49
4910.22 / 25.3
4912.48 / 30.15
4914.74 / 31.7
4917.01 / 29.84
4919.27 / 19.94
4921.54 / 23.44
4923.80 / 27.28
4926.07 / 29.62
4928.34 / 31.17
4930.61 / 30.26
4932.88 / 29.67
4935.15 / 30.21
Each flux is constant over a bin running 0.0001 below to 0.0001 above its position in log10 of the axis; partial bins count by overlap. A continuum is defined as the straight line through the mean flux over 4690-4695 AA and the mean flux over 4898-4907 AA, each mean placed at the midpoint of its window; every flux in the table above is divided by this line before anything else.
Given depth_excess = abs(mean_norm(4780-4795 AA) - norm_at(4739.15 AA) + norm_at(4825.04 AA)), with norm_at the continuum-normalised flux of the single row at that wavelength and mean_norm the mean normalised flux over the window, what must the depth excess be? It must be 0.90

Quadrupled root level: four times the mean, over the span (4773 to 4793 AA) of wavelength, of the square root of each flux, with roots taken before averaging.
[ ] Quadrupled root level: 21.7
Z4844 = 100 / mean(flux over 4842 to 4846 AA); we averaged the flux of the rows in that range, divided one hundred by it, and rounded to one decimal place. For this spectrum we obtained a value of 3.3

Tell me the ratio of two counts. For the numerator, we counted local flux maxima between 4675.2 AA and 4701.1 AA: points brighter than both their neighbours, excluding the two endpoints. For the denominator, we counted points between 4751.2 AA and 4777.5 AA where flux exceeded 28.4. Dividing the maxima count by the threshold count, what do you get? 0.50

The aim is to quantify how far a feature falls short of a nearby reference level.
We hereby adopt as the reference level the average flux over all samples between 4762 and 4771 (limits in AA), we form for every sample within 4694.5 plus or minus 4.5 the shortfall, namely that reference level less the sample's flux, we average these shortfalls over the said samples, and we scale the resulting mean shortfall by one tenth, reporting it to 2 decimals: 0.10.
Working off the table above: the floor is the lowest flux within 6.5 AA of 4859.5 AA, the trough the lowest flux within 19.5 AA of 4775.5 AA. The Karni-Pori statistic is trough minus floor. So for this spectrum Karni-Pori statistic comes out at 6.0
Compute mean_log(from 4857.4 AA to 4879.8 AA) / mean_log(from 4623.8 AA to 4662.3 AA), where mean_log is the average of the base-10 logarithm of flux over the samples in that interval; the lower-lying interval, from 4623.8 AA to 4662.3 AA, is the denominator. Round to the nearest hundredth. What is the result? 0.98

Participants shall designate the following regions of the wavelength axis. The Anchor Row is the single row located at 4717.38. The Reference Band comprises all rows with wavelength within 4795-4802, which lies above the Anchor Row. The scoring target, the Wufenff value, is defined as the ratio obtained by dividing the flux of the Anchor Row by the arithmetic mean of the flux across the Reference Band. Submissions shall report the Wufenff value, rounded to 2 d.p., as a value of 0.99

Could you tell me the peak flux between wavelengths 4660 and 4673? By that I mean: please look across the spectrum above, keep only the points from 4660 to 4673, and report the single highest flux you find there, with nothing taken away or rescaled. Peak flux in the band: 29.24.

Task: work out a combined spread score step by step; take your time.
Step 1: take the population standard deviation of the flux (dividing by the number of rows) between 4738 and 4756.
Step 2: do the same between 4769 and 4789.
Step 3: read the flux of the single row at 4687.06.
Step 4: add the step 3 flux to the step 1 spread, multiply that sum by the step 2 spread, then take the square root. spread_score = 6.5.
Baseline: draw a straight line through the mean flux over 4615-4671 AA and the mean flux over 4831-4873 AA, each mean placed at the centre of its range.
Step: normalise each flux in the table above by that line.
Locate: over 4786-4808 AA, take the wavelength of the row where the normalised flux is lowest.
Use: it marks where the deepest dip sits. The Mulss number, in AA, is 4789.62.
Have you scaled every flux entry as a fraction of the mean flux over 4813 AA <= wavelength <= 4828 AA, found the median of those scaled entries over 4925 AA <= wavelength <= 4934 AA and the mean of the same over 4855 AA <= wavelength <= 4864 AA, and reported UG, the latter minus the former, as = -0.15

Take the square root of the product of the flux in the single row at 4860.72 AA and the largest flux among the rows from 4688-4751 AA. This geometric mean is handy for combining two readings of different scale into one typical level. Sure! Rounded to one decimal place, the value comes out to 25.5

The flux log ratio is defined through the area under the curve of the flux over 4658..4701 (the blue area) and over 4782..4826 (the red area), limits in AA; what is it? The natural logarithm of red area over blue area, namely 0.12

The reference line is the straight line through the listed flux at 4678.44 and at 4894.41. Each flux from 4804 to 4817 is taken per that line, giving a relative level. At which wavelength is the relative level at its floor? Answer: 4811.72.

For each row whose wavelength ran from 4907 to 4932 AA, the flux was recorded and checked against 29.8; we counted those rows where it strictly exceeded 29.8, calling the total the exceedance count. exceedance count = 6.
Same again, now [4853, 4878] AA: 1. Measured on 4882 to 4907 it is 6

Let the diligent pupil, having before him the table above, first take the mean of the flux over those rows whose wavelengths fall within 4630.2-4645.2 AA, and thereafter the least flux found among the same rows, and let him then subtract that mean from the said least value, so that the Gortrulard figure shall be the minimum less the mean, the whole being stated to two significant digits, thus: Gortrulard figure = -1.7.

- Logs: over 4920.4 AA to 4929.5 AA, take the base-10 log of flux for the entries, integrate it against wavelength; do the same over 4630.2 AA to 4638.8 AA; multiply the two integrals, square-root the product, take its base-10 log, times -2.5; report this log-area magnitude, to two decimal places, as -2.77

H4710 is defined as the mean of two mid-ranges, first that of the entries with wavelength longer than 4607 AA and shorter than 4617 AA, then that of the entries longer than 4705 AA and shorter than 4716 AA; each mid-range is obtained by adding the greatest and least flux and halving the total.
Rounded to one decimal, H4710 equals 28.0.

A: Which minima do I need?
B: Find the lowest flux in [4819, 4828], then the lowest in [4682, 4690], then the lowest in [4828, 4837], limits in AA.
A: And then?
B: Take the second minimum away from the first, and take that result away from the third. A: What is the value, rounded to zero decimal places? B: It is 28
